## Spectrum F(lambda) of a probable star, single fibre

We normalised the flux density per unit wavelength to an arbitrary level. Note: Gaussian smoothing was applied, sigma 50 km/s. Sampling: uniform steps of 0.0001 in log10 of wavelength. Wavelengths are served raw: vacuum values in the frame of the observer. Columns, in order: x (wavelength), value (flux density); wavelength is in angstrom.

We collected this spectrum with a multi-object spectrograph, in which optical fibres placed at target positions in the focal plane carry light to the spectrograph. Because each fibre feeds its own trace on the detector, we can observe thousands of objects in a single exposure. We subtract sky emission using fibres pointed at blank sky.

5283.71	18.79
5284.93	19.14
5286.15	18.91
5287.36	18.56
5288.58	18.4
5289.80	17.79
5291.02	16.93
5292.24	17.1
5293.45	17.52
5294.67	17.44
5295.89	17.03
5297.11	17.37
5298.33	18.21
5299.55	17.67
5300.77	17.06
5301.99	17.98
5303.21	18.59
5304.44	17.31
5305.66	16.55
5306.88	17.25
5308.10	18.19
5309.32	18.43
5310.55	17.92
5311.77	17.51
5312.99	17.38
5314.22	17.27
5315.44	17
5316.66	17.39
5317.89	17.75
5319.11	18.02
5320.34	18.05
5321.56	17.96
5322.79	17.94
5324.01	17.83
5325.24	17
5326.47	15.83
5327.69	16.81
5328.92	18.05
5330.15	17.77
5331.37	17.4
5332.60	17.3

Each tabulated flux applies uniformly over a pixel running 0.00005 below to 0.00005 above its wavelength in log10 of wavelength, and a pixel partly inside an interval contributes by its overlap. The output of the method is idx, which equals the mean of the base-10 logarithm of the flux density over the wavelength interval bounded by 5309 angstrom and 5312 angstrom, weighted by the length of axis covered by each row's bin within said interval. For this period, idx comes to 1.25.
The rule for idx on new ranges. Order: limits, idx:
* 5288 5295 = 1.24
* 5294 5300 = 1.24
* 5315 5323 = 1.25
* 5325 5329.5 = 1.23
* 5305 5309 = 1.24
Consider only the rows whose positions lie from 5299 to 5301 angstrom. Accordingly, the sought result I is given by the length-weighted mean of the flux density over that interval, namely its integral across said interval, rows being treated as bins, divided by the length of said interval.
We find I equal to 17.4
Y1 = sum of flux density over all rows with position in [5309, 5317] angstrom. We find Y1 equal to 123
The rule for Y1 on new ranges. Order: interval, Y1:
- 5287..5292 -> 72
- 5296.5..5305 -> 124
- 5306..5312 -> 89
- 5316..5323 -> 107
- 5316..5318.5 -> 35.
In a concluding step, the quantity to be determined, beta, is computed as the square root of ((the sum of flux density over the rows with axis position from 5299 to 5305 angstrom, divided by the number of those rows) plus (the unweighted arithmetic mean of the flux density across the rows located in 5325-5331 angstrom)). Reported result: 5.90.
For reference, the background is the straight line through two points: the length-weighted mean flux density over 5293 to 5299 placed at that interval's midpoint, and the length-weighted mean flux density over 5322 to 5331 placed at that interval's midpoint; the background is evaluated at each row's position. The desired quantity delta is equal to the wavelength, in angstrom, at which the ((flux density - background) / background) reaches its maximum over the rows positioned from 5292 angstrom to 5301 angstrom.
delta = 5298.33 angstrom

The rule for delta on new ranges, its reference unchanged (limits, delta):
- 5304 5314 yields 5309.32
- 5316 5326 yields 5320.34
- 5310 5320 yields 5319.11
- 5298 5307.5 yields 5303.21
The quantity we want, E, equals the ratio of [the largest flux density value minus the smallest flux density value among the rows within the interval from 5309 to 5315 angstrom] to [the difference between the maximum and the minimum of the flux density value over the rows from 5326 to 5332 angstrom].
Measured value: 0.5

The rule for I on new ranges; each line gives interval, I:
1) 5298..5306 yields 17.6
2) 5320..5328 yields 17.4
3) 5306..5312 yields 17.8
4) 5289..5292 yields 17.4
